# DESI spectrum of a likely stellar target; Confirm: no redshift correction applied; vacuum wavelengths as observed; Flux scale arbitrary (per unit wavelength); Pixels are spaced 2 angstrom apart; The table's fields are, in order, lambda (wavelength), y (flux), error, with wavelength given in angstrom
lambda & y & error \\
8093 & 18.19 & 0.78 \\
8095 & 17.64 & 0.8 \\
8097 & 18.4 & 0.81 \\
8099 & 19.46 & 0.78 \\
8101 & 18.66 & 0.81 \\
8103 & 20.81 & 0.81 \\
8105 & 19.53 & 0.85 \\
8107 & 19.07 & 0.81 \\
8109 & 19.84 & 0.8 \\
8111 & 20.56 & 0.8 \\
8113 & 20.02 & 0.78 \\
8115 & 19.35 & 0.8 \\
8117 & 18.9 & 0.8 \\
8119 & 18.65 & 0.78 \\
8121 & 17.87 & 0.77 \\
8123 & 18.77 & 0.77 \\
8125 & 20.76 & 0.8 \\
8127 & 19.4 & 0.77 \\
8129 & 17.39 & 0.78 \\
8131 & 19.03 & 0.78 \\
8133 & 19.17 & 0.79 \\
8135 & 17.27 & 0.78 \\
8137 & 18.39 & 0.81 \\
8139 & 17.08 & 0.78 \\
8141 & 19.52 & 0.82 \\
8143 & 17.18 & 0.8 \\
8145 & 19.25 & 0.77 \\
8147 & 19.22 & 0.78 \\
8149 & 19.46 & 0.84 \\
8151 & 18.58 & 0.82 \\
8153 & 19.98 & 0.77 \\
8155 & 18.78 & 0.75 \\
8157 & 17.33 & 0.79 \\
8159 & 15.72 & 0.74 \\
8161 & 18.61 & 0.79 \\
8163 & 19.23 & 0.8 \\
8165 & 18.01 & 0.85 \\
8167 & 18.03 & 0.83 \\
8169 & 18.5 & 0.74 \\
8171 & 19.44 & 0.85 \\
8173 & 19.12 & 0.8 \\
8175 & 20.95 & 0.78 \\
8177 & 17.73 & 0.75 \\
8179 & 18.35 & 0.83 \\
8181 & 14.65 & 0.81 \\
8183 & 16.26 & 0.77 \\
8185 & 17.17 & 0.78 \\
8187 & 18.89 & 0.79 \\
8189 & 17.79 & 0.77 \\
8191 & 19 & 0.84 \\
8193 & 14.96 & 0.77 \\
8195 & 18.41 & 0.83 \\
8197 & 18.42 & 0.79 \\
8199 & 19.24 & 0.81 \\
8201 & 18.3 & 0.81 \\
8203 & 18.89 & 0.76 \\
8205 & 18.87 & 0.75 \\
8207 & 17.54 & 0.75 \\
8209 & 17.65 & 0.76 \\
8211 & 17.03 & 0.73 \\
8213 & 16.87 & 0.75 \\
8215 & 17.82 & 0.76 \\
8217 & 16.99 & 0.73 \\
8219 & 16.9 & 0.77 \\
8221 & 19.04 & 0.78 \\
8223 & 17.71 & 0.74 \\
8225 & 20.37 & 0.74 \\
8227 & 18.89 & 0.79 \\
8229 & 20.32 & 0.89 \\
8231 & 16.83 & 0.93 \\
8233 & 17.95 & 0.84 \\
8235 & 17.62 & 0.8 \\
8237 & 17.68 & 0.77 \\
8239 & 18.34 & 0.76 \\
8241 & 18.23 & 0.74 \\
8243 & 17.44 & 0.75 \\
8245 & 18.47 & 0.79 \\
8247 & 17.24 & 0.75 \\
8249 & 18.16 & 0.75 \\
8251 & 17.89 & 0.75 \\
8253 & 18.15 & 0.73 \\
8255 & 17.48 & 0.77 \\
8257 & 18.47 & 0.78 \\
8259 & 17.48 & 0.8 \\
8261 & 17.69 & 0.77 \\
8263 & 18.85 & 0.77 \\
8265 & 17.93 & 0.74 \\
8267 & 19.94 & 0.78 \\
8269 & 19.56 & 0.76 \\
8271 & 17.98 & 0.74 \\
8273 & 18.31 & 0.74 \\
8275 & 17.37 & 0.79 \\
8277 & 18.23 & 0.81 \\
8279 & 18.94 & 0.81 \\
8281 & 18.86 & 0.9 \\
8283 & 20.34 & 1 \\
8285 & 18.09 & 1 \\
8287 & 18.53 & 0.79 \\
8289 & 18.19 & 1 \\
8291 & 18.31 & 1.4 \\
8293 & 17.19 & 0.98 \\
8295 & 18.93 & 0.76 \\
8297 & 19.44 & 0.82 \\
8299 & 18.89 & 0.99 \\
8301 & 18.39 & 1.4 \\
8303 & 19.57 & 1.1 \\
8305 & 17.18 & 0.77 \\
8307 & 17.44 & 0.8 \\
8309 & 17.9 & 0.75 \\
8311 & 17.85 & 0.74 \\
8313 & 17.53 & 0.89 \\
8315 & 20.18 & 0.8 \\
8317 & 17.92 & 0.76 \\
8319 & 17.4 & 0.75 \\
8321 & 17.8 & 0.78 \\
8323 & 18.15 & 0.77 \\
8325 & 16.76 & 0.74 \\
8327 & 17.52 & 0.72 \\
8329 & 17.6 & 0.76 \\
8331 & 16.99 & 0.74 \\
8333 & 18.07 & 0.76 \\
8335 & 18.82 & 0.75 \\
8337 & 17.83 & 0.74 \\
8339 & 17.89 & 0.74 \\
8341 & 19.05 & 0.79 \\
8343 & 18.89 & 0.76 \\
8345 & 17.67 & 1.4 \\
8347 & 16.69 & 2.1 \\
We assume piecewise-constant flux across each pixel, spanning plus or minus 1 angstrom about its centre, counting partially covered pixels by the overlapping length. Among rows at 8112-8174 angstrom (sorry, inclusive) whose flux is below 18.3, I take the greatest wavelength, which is 8167 angstrom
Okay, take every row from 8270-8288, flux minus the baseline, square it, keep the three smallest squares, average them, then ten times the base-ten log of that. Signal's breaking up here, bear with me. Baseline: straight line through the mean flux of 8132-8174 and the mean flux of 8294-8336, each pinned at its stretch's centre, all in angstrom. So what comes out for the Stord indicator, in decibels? -21.7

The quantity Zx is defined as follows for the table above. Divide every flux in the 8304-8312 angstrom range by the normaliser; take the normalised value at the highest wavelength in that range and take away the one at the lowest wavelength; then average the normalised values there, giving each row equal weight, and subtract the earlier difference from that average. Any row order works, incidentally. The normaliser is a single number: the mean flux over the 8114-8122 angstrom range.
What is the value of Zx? 0.91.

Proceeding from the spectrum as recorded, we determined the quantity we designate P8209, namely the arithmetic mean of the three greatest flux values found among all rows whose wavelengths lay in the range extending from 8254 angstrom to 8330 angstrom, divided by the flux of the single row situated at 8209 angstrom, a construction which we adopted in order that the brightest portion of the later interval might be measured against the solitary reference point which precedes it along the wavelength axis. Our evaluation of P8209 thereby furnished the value 1.14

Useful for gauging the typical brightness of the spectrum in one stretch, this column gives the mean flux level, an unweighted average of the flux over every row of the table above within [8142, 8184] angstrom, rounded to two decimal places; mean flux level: 18.30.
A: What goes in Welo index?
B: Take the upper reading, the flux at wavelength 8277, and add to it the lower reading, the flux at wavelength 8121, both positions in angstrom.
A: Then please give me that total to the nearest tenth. 36.1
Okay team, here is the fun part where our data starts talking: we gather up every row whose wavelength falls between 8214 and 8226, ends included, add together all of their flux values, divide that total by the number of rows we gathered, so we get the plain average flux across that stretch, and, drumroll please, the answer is 18.14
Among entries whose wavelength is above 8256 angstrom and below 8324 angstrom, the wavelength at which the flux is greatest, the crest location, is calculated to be 8283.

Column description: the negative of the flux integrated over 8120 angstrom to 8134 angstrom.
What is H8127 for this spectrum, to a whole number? -265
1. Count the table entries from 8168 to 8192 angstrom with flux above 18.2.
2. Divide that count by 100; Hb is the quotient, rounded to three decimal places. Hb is 0.070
